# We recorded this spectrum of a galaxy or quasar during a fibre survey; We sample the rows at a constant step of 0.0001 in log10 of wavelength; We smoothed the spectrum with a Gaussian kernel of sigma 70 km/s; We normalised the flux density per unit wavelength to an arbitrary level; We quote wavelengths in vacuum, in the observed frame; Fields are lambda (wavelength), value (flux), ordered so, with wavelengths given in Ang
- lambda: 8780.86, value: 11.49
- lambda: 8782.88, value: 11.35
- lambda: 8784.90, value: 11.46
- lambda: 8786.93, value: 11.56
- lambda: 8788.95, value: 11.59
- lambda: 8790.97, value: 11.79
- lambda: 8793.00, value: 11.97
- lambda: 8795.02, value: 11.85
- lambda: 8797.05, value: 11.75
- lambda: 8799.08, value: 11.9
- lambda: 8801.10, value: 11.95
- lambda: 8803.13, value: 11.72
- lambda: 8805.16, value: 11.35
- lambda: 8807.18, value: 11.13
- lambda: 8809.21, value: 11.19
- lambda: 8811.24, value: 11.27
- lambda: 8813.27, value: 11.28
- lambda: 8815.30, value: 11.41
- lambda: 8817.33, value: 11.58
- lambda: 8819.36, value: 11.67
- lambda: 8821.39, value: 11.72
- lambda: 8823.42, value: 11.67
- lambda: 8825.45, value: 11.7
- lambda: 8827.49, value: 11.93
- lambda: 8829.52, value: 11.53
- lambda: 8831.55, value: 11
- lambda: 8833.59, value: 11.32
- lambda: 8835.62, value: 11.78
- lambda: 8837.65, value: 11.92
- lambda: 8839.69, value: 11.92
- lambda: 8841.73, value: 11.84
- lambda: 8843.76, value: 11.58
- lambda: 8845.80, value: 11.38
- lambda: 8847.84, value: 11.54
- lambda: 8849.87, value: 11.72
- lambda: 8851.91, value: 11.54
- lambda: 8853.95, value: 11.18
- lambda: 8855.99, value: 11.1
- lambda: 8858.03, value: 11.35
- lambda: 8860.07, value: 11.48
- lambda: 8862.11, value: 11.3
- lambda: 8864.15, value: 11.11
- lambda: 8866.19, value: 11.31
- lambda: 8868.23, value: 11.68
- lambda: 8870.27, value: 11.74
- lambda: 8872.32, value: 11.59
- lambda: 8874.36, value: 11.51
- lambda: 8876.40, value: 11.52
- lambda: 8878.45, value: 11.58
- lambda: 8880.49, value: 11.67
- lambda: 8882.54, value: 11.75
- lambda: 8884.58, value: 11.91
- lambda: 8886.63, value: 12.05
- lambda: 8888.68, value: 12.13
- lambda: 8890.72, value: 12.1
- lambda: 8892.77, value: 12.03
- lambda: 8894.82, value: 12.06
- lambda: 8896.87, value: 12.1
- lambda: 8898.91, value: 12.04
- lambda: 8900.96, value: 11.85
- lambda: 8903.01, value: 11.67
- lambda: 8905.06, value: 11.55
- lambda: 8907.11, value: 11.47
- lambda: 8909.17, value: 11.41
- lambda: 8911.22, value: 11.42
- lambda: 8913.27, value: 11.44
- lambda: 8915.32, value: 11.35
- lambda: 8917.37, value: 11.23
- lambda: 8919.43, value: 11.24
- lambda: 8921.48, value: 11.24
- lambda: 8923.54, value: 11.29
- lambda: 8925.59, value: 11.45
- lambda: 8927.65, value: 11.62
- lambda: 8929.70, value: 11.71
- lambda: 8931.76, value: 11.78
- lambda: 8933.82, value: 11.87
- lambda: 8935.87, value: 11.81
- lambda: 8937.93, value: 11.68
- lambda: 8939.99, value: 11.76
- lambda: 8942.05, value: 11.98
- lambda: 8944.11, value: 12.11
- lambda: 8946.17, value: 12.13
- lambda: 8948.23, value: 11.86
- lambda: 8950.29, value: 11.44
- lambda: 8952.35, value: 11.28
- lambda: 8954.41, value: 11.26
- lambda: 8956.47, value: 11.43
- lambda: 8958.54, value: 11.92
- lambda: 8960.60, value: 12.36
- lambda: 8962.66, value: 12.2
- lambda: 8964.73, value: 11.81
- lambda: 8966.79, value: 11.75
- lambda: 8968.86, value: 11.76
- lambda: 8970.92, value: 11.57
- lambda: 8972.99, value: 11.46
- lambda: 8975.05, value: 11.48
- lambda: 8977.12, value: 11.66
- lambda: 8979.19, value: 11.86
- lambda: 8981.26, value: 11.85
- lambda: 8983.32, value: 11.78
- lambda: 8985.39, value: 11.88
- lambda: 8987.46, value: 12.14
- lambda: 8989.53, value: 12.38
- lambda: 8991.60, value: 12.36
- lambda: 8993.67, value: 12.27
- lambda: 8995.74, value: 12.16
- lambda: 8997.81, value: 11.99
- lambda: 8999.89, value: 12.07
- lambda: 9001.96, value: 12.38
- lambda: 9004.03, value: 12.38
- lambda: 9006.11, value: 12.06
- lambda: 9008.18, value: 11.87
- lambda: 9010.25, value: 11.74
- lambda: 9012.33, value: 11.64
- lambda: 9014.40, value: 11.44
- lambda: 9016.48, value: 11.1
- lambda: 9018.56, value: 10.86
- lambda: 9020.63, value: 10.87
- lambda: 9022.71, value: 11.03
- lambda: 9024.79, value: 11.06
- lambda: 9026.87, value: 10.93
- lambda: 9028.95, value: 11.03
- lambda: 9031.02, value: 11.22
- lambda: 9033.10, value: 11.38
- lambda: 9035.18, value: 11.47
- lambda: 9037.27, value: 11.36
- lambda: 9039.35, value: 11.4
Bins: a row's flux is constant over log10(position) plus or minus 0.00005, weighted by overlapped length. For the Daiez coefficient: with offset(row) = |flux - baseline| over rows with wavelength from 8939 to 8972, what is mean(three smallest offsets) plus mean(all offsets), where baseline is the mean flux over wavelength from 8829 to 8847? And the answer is 0.43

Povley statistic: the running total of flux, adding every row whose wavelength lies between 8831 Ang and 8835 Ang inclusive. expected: 22.3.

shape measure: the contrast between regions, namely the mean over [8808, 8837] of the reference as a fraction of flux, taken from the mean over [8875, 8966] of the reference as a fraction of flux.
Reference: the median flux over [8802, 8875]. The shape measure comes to -0.018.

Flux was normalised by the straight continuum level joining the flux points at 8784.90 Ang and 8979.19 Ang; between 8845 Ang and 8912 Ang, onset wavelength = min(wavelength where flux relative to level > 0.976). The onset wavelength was 8845.80 Ang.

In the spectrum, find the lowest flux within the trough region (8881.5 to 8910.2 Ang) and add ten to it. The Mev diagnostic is 21.4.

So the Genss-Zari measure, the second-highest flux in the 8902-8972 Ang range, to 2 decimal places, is 12.20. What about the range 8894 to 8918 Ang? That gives 12.06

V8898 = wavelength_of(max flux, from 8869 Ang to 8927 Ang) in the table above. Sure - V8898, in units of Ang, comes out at 8888.68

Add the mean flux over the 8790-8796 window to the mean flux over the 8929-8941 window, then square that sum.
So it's 559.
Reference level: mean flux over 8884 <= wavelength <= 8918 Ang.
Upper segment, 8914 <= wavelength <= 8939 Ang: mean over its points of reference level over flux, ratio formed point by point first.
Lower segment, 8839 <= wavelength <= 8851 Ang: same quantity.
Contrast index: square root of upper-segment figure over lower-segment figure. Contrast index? 1.01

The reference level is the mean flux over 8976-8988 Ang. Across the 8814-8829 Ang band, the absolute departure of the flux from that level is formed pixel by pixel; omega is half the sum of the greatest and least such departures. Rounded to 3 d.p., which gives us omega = 0.260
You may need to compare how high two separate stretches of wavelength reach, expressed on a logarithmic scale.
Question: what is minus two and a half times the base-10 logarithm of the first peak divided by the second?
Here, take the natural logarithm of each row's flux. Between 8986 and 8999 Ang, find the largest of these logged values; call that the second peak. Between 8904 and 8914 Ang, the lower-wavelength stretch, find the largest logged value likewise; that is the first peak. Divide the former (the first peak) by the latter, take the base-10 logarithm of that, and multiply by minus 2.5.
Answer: 0.03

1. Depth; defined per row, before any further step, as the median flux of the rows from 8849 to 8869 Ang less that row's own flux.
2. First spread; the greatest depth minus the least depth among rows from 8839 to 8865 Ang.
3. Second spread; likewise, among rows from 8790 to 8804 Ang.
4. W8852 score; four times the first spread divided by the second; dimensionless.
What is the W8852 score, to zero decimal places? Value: 13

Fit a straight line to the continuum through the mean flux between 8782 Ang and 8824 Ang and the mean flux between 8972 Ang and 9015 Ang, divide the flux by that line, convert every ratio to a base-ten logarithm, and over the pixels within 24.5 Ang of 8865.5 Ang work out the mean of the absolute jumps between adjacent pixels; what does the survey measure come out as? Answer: 0.0060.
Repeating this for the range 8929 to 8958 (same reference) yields 0.0052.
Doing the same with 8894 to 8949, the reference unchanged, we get 0.0036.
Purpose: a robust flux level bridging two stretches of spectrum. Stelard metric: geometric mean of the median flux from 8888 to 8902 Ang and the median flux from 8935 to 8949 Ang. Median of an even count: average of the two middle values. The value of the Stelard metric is 12.0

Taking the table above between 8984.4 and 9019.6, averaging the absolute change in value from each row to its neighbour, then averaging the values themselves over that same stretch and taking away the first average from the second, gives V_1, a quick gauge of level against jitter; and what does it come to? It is 11.7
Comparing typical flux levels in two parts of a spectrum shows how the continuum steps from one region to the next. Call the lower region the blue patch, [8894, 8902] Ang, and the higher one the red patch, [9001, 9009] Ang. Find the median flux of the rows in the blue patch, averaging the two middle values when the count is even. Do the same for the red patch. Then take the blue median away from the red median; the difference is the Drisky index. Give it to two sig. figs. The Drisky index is 0.17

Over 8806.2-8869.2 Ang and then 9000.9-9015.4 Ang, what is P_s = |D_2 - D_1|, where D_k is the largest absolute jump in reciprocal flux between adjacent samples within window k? 0.0020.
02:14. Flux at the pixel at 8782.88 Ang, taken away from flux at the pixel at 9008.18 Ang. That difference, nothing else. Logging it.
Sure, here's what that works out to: 0.52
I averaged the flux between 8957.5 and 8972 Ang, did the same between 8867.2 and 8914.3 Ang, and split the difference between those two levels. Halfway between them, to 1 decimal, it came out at 11.8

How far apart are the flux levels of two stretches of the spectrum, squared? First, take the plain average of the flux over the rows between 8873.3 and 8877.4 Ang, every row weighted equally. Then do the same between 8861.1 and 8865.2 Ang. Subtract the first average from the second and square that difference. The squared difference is 0.10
